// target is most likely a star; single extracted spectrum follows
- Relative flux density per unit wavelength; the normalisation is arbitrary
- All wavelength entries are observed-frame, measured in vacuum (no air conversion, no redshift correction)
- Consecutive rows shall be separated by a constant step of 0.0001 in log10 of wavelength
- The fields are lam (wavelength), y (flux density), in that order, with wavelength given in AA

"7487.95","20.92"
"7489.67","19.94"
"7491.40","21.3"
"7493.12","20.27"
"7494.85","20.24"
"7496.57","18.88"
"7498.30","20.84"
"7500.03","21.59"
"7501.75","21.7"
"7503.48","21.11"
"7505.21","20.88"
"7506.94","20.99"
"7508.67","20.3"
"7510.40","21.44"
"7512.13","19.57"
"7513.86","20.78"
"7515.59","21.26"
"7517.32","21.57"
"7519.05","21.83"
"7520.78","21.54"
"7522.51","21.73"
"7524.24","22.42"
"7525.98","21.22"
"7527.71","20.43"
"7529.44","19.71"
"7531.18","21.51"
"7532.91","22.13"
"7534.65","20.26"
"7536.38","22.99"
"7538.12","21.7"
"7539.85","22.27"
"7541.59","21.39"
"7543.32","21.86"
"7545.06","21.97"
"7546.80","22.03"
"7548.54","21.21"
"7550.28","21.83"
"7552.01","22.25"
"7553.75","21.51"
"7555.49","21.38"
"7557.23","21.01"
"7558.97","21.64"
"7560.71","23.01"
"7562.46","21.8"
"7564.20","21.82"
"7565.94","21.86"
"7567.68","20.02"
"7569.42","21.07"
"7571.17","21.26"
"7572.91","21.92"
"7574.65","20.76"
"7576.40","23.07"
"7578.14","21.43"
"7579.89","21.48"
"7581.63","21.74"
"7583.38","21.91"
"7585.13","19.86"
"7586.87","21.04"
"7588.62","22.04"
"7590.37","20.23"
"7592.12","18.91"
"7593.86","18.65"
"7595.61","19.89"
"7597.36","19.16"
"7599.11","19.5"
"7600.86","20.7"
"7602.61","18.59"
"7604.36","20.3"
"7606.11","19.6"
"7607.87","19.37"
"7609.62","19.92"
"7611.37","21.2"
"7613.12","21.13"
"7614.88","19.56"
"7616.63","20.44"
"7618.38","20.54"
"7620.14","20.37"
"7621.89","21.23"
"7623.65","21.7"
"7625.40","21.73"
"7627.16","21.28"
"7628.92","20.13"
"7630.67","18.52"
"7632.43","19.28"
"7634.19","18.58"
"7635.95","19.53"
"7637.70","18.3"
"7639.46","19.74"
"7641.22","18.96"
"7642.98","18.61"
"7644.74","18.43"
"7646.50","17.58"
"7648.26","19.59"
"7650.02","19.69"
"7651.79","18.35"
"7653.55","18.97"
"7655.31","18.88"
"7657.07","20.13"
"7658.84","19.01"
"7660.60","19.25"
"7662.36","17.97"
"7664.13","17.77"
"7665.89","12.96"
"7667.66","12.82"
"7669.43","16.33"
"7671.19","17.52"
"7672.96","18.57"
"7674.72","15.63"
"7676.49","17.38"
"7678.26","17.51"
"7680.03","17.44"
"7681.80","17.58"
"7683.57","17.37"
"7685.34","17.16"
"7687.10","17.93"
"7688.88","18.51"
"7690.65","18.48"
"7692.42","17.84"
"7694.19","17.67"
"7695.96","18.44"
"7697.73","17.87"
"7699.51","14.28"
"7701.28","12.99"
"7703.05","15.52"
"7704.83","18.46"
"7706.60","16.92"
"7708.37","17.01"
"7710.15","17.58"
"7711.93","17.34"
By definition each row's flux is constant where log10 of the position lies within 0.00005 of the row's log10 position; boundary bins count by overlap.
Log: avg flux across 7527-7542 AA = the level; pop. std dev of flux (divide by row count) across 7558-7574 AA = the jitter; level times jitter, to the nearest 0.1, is 16.2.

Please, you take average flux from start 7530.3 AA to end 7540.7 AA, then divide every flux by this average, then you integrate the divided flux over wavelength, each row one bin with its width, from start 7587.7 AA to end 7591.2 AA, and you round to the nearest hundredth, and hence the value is 3.39 AA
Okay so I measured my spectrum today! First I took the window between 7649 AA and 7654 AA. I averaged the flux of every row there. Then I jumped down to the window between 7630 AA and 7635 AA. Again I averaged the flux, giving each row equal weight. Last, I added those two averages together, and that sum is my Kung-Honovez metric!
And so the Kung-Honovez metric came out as 37.8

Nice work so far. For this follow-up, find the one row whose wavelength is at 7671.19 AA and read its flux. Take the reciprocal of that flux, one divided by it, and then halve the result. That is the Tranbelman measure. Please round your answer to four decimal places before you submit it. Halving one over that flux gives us 0.0285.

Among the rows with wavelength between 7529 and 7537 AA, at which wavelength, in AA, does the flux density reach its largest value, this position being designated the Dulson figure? 7536.38 AA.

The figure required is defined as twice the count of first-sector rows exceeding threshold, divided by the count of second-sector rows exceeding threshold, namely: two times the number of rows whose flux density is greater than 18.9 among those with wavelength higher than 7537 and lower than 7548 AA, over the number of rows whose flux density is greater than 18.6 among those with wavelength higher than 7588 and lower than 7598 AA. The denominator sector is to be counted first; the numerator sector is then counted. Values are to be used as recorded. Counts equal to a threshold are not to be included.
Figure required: 2.0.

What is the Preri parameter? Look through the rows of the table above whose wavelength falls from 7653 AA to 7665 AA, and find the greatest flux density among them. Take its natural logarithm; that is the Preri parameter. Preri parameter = 3.00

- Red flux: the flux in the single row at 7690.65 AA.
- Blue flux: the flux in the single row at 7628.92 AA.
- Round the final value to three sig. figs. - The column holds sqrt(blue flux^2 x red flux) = 86.5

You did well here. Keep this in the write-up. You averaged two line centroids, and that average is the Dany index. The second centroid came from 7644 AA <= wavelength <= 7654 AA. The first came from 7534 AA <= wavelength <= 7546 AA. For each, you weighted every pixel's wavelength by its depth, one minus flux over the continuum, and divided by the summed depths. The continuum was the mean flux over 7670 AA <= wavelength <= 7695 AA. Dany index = 7594.9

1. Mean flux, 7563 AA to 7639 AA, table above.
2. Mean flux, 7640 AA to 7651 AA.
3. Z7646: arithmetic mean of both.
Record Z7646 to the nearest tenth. 19.6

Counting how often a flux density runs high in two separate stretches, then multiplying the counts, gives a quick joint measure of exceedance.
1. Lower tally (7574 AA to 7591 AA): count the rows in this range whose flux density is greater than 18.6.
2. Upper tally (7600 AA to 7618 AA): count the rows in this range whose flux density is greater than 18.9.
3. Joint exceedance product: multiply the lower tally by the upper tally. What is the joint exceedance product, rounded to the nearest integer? 90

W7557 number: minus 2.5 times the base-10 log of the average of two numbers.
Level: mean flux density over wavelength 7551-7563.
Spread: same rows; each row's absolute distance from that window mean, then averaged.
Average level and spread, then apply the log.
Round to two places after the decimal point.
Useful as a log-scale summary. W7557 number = -2.62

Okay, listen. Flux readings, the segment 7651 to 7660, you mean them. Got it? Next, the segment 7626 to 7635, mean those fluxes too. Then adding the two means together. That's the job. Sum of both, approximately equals 39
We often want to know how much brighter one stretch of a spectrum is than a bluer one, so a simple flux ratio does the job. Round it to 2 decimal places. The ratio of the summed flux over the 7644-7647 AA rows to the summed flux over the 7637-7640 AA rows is 0.95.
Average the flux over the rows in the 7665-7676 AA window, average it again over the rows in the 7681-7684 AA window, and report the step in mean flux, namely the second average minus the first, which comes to 1.8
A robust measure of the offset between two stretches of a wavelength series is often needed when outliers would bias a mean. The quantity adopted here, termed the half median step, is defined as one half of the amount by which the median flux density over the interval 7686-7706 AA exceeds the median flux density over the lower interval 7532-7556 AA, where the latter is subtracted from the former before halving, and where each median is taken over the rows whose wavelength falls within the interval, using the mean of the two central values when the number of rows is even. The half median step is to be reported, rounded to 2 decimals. -1.99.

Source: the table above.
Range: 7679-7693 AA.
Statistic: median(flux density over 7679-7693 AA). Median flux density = 17.7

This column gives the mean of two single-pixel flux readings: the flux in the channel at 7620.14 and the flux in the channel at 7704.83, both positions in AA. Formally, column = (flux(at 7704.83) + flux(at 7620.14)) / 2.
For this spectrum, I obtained 19.4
